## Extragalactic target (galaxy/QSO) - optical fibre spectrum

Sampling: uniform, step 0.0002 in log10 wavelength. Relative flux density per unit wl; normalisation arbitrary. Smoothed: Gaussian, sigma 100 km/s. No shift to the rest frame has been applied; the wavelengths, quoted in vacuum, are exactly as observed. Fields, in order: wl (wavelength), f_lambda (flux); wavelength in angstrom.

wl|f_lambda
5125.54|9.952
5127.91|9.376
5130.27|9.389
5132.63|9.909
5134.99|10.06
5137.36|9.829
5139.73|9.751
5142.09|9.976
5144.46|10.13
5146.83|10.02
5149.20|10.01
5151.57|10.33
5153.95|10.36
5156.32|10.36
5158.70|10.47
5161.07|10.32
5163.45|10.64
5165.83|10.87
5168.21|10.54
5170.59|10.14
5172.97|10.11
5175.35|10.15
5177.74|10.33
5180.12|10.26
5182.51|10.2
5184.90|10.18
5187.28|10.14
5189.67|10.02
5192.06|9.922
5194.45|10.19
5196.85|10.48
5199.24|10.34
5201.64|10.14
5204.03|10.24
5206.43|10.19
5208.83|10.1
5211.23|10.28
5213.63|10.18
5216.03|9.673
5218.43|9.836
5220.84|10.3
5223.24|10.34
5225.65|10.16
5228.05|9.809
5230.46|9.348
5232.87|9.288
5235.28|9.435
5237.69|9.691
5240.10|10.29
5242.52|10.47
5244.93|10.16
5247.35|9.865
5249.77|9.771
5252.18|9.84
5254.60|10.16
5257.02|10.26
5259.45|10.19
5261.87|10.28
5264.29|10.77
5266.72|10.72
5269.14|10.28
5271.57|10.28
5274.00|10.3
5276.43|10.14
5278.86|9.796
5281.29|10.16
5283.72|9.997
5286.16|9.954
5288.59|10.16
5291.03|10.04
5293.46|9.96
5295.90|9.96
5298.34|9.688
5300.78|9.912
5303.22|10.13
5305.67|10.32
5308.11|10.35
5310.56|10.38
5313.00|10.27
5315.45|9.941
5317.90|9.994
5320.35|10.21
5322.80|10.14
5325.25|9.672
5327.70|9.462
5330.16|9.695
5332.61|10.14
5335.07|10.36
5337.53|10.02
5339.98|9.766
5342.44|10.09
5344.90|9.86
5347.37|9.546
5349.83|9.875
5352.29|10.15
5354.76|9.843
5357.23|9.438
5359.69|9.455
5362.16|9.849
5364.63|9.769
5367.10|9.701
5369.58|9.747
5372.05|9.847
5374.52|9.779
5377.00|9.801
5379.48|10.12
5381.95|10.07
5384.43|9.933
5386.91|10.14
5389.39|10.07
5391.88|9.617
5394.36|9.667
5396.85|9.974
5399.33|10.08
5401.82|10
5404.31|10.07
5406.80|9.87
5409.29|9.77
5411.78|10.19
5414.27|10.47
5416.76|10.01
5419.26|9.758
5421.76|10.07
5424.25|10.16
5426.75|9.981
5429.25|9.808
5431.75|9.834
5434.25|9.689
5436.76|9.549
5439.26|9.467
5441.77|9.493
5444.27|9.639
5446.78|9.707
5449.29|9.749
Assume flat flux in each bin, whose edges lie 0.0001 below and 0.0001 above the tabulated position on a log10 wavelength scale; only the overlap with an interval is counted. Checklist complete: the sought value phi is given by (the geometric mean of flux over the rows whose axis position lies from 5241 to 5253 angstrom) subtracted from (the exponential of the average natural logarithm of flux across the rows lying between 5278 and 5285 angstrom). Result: 0.0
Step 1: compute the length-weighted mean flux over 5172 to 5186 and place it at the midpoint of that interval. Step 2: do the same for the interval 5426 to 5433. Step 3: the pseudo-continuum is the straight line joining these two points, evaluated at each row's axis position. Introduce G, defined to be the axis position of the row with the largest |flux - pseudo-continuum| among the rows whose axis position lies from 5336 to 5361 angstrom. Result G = 5357.23 angstrom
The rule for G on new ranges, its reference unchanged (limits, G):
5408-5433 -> 5414.27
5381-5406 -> 5391.88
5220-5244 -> 5232.87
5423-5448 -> 5439.26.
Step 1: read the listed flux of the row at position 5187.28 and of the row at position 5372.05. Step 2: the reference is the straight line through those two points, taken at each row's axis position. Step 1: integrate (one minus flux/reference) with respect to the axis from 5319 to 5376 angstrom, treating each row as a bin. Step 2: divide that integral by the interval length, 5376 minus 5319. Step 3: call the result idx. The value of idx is 0.004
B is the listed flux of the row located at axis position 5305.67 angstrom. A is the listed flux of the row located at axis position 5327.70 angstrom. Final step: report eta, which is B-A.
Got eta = 0.9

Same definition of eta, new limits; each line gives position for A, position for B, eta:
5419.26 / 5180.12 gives 0.5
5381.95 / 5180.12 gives 0.2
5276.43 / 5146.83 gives -0.1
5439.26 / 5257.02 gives 0.8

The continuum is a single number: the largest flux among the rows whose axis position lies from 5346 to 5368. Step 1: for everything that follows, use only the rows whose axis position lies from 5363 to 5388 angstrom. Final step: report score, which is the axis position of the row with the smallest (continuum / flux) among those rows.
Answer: 5386.91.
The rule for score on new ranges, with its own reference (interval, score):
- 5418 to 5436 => 5424.25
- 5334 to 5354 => 5335.07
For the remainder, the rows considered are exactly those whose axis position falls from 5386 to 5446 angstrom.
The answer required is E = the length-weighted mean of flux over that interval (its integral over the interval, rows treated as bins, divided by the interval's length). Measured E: 9.9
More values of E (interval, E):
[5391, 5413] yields 9.9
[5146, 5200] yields 10.3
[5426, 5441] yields 9.7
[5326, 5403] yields 9.9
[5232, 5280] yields 10.1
